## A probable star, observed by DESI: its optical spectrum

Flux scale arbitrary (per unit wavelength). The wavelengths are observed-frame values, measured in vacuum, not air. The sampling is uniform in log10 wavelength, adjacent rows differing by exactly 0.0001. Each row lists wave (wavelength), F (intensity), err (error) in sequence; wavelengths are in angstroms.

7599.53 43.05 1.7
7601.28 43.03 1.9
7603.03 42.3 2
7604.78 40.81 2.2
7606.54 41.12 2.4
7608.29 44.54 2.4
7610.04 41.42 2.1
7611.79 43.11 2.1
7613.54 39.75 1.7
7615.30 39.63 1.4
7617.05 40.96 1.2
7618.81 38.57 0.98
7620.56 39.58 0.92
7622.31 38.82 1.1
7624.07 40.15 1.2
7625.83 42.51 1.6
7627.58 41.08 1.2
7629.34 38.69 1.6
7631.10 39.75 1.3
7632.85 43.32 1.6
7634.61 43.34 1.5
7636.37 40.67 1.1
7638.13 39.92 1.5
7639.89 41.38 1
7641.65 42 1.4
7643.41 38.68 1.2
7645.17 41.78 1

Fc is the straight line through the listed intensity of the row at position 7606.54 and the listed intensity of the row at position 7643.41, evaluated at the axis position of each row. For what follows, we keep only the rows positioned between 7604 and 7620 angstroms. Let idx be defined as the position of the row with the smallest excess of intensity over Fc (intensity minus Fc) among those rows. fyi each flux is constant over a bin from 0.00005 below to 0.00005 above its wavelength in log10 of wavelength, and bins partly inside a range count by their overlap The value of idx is 7618.81 angstroms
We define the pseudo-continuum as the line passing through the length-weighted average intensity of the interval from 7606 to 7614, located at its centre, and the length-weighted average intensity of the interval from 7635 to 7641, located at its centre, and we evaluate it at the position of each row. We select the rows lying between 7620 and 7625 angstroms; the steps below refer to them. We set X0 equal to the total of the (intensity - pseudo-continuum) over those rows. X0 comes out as -6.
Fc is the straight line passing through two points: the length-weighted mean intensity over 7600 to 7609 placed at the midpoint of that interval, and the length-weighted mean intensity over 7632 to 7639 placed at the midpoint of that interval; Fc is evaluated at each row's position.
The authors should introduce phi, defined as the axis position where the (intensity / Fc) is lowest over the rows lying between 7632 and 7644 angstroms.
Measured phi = 7643.41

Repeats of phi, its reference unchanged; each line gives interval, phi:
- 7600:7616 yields 7615.30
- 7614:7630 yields 7618.81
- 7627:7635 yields 7629.34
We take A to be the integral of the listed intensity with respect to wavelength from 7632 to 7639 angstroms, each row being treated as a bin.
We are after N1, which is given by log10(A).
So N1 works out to 2.47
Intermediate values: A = 292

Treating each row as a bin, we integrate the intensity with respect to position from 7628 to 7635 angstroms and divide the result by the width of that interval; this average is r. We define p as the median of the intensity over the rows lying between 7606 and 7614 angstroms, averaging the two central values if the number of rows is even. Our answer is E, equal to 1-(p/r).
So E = -0.01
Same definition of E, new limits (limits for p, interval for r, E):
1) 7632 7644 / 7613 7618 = -0.03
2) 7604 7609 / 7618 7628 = -0.03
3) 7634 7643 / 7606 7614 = 0.02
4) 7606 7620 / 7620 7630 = -0.02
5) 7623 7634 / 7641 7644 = -0.01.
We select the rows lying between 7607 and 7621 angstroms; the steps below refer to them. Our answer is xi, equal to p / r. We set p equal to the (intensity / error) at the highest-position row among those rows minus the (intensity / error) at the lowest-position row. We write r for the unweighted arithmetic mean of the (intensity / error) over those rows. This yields 0.86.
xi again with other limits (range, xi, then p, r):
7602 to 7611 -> -0.07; -1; 19.0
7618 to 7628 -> -0.15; -5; 35.3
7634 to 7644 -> 0.10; 3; 32.7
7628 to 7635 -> 0.17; 5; 27.7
